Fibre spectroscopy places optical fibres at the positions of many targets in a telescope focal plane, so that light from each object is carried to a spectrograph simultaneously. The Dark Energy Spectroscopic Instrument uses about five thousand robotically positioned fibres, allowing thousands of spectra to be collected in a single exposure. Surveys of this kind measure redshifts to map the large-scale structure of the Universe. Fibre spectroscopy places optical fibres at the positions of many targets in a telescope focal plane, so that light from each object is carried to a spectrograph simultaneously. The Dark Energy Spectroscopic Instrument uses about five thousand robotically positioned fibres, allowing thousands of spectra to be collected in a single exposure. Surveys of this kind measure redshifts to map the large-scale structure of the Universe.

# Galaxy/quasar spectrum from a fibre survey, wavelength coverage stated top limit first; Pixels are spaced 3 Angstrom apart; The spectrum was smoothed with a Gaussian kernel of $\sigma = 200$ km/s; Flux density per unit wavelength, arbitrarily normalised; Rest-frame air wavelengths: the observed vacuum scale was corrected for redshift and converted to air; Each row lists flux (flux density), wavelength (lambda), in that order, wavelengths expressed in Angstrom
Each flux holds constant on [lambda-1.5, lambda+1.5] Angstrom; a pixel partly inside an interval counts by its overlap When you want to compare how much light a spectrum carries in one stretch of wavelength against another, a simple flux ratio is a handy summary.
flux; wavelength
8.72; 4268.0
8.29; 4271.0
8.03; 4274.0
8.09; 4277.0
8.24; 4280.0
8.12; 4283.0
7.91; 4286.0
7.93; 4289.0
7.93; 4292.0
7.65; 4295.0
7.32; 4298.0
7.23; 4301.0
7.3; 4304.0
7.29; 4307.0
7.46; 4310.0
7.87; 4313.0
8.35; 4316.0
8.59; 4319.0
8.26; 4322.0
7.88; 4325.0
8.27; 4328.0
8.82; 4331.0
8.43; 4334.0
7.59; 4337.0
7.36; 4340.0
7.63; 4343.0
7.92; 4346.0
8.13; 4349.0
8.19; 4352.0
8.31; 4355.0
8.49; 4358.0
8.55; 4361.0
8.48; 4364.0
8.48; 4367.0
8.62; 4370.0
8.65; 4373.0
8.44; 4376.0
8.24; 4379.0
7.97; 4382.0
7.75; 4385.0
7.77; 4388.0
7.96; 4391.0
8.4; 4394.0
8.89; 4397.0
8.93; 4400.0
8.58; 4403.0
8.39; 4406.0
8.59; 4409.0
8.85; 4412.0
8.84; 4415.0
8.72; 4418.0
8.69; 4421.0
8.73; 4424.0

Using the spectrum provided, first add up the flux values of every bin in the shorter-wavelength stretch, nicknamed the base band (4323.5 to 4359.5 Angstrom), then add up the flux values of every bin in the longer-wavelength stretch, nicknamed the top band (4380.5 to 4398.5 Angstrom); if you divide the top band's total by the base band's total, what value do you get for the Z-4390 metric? 0.50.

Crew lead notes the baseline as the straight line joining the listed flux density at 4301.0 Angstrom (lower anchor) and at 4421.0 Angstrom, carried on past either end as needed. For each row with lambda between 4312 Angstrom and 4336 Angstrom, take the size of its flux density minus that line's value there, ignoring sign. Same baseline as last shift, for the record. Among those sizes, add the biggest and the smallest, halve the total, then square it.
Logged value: 0.63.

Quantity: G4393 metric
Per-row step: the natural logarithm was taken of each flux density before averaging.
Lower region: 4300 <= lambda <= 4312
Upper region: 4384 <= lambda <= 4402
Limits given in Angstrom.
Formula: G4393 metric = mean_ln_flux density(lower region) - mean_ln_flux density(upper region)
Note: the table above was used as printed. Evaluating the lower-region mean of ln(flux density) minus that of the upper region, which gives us -0.12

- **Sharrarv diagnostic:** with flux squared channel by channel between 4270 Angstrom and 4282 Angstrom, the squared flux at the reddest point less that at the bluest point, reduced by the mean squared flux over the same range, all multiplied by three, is -202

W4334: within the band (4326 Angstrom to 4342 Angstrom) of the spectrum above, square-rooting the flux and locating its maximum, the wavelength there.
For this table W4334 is 4331.0 Angstrom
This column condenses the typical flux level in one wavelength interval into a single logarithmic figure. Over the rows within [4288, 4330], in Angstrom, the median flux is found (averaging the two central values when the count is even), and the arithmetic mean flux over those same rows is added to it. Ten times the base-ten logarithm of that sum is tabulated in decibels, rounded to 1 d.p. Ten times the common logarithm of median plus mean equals 12.0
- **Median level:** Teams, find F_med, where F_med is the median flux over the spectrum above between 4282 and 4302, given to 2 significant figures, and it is 7.9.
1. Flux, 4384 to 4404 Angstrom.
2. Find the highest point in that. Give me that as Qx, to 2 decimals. 8.93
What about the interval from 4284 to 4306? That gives 7.93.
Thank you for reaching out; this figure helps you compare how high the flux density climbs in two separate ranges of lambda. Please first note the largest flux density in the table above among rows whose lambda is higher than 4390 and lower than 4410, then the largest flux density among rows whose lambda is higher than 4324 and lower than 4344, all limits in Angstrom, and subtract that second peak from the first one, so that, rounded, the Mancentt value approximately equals 0.11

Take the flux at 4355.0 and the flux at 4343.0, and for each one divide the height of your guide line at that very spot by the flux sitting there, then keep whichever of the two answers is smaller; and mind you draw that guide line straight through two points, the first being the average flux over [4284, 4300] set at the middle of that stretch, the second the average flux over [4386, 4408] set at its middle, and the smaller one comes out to 0.98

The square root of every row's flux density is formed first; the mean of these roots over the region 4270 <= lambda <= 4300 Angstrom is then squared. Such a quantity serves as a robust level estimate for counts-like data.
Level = 7.9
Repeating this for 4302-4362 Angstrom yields 8.0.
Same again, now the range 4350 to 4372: 8.4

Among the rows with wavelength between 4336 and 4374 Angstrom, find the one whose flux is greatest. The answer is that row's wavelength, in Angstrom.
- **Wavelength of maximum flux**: 4373.0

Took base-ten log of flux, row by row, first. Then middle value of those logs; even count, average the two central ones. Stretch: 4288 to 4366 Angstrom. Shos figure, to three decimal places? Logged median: 0.899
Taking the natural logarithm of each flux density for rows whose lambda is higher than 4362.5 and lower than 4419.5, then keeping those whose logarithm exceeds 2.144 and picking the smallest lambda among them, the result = 4370.0 Angstrom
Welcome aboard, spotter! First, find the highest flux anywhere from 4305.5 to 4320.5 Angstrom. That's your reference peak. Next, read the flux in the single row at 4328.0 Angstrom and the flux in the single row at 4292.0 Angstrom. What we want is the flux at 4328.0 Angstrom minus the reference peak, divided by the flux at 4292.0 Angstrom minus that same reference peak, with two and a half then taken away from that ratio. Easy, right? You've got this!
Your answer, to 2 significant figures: -2.0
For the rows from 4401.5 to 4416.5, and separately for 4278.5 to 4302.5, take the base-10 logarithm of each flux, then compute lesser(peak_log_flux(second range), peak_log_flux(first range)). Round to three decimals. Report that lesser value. 0.916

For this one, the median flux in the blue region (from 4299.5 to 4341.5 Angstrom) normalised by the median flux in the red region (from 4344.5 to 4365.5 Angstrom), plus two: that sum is 2.95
